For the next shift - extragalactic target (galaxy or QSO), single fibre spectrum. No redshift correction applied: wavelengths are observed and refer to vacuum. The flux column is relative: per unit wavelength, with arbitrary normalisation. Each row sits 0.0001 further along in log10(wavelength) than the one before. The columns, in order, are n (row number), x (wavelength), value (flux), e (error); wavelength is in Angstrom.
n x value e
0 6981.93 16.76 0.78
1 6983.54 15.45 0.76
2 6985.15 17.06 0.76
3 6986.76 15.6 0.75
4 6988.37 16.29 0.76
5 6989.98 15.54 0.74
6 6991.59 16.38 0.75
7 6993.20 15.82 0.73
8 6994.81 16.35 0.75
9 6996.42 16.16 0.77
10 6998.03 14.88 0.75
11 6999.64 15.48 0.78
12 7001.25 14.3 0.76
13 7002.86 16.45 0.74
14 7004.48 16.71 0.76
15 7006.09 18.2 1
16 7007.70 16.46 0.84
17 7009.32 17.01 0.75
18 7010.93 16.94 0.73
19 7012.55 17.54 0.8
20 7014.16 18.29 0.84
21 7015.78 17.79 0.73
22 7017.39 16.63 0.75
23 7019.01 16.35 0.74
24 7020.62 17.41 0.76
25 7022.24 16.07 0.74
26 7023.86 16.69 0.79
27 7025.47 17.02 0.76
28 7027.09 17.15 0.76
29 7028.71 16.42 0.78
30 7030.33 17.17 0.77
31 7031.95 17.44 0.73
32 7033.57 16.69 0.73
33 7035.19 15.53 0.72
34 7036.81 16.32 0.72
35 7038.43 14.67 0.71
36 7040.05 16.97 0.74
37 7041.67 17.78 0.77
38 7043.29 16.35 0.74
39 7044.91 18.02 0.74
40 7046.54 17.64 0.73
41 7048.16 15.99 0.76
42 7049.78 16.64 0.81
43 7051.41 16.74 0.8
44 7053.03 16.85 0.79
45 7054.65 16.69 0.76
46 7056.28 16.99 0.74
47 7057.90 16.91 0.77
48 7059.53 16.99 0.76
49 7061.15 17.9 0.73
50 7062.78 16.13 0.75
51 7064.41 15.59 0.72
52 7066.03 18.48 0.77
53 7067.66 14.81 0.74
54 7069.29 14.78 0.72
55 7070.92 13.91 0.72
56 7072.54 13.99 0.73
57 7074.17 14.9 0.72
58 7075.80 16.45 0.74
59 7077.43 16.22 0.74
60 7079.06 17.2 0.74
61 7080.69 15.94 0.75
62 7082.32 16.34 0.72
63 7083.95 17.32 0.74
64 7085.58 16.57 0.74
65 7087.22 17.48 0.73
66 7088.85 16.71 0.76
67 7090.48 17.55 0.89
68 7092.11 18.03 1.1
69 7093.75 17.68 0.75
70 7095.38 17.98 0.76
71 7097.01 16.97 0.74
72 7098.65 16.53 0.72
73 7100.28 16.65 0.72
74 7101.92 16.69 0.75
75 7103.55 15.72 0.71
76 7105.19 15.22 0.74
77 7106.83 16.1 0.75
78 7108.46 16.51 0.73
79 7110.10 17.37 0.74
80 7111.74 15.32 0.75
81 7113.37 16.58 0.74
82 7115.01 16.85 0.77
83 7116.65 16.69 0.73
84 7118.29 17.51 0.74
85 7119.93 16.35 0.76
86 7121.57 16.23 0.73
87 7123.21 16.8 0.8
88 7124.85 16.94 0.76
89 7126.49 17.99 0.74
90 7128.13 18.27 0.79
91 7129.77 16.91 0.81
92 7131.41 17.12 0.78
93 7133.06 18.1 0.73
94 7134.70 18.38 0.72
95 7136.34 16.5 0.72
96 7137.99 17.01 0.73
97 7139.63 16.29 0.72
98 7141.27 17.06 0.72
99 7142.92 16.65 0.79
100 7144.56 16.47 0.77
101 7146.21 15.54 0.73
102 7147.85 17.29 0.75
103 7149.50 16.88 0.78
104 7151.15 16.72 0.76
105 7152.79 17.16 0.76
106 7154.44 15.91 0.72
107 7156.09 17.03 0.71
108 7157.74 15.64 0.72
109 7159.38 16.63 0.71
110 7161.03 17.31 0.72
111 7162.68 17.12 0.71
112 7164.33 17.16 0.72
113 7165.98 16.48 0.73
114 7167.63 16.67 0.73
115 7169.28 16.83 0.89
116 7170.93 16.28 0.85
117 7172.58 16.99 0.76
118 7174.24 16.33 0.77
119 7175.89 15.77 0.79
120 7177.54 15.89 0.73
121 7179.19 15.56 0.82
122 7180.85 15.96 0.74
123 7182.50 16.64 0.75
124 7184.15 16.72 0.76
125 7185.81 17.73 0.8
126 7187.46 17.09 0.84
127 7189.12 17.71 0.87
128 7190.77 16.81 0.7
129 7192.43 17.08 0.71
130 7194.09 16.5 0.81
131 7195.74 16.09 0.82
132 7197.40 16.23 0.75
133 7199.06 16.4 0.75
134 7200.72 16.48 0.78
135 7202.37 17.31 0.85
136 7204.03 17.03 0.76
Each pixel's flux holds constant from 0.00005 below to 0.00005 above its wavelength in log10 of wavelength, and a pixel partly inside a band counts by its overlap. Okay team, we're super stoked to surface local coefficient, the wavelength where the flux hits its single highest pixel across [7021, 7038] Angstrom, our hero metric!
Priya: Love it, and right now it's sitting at 7031.95 Angstrom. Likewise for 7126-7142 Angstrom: 7134.70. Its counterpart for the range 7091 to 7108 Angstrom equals 7092.11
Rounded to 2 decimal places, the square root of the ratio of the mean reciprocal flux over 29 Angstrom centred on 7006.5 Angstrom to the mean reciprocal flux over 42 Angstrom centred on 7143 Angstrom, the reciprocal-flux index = 1.01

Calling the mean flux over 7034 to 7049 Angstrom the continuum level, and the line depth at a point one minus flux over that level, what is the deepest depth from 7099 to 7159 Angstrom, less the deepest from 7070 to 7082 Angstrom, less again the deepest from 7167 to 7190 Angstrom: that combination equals -0.14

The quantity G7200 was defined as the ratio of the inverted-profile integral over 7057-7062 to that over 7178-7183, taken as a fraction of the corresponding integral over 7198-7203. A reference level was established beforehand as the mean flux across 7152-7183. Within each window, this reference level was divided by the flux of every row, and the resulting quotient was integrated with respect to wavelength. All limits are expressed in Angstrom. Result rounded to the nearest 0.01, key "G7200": 0.19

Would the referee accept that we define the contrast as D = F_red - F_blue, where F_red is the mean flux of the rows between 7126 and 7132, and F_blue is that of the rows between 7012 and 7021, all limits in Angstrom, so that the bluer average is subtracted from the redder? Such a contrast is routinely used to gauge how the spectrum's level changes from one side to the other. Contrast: 0.24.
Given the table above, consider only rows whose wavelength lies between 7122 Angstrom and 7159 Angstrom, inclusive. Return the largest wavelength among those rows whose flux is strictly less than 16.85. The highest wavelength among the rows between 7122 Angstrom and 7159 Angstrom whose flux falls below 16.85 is 7157.74 Angstrom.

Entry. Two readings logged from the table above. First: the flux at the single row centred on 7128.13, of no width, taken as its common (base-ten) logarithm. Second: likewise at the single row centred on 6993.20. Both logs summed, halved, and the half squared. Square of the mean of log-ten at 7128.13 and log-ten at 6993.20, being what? 1.51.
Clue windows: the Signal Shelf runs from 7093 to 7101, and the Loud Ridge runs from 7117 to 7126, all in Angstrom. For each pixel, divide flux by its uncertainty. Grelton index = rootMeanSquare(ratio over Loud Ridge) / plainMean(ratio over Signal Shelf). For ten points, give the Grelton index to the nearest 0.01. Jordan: 0.95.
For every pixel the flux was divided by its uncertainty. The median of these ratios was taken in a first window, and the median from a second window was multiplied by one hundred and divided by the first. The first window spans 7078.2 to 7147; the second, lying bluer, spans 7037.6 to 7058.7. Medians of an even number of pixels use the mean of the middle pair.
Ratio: 98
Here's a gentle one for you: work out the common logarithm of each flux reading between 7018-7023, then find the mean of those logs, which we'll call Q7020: 1.22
